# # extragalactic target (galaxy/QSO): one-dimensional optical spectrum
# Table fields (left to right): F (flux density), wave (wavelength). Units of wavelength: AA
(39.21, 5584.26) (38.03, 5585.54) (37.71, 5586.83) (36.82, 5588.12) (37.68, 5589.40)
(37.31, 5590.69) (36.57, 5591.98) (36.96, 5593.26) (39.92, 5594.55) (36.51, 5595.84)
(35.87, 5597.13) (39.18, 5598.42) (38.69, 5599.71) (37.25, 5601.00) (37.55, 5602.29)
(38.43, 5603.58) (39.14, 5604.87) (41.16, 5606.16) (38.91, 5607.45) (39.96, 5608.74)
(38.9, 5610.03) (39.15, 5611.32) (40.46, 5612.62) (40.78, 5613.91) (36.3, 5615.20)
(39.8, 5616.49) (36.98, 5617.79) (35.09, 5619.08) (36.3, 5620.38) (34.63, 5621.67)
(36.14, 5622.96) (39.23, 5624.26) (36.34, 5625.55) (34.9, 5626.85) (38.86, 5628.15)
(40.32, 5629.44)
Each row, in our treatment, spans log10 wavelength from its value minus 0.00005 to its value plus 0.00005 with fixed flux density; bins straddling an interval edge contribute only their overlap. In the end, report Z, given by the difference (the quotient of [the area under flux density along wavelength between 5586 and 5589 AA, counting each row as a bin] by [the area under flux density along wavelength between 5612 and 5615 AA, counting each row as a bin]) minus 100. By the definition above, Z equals -99.07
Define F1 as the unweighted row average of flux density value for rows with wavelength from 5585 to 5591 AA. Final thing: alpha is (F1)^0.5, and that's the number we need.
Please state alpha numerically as 6.12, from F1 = 37.5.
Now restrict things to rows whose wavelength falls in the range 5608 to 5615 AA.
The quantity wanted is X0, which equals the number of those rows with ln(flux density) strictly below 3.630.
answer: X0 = 0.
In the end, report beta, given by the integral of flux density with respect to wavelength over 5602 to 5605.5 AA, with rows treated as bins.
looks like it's 135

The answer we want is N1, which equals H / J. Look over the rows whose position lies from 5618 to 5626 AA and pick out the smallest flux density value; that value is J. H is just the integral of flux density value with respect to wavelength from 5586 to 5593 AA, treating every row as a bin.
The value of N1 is 8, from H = 261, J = 34.63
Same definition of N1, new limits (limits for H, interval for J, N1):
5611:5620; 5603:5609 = 9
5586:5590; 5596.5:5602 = 4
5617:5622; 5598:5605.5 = 5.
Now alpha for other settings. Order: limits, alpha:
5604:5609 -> 6.31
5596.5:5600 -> 6.16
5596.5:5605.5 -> 6.17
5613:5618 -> 6.20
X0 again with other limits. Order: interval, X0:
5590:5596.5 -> 4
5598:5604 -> 2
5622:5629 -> 3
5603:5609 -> 0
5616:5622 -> 4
